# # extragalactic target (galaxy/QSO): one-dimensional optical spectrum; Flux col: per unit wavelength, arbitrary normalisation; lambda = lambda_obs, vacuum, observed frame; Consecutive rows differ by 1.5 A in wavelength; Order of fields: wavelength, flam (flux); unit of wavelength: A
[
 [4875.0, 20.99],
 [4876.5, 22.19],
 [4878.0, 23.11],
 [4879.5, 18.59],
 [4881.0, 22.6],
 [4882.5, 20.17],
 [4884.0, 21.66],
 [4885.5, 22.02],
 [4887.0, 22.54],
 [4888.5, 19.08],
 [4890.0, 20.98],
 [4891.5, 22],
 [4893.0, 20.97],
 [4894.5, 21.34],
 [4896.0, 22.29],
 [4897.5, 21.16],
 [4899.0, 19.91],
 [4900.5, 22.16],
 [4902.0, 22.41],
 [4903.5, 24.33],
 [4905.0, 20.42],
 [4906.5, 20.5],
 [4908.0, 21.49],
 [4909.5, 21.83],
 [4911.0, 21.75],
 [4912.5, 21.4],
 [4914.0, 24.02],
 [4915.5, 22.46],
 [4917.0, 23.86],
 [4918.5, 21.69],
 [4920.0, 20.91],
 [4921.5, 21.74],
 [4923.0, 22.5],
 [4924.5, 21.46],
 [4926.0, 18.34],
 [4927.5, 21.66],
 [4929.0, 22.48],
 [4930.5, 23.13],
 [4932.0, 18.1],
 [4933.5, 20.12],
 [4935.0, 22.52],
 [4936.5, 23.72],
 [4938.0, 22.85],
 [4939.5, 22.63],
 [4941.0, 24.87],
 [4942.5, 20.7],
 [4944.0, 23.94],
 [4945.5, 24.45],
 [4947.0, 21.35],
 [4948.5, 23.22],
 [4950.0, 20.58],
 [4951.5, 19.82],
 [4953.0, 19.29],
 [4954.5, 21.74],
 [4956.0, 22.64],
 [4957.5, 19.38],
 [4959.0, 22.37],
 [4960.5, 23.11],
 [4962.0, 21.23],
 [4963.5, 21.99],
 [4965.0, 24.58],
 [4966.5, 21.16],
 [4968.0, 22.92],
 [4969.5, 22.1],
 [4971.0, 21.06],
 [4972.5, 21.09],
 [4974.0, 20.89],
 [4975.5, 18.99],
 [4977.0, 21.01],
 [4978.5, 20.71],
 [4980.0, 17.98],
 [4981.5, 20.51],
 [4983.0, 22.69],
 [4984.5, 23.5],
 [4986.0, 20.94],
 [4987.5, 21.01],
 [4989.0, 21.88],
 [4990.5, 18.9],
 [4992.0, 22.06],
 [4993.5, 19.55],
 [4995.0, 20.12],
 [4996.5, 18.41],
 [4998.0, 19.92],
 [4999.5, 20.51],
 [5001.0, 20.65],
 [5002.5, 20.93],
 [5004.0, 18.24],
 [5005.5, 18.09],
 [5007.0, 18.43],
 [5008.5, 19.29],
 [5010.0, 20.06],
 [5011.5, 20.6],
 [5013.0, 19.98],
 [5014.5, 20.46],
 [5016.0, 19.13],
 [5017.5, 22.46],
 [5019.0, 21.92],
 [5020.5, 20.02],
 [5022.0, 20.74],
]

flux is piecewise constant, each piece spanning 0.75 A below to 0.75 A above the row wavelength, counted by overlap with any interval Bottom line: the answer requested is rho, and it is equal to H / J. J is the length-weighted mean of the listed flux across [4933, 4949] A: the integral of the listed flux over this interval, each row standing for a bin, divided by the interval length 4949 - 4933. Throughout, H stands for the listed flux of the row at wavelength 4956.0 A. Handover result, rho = 0.99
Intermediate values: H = 22.64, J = 22.8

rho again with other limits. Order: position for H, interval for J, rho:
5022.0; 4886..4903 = 0.97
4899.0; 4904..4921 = 0.91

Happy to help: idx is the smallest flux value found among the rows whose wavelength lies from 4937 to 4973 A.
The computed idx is 19.29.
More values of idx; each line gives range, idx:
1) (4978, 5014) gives 17.98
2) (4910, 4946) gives 18.1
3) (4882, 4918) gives 19.08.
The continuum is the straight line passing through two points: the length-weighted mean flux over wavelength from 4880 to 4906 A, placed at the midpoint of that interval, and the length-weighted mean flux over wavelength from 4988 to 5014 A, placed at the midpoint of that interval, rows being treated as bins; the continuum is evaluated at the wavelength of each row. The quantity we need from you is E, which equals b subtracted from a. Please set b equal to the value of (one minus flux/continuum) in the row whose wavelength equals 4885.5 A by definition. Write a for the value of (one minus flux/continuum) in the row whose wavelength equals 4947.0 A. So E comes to -0.01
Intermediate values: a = -0.03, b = -0.02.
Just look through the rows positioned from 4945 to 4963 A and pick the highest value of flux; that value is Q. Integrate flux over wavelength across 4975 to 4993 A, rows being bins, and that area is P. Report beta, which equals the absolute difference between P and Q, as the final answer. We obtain 351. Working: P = 375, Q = 24.45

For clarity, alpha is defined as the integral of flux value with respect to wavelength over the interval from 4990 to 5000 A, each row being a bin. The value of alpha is 199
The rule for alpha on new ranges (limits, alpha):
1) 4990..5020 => 600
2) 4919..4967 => 1048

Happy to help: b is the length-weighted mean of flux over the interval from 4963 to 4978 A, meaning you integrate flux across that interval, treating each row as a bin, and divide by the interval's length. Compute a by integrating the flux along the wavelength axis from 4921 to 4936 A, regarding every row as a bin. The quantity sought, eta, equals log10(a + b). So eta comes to 2.53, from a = 319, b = 21.6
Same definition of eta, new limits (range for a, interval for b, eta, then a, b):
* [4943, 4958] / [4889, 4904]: 2.54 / 325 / 21.7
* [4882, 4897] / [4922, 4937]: 2.53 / 320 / 21.4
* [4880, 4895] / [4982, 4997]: 2.53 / 319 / 20.9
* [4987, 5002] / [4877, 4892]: 2.51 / 304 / 21.3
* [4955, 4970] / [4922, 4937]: 2.55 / 332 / 21.4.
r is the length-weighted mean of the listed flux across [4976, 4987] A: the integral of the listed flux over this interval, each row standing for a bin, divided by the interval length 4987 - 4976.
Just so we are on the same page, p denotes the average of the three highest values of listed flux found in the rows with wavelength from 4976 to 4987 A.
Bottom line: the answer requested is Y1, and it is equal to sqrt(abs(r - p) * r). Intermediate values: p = 22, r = 21.0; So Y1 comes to 5.4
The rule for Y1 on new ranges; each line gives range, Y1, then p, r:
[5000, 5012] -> 4.8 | 21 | 19.5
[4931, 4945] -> 6.6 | 24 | 22.2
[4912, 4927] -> 5.9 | 23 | 21.8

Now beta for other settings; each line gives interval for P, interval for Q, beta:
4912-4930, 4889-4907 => 370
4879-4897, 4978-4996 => 359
